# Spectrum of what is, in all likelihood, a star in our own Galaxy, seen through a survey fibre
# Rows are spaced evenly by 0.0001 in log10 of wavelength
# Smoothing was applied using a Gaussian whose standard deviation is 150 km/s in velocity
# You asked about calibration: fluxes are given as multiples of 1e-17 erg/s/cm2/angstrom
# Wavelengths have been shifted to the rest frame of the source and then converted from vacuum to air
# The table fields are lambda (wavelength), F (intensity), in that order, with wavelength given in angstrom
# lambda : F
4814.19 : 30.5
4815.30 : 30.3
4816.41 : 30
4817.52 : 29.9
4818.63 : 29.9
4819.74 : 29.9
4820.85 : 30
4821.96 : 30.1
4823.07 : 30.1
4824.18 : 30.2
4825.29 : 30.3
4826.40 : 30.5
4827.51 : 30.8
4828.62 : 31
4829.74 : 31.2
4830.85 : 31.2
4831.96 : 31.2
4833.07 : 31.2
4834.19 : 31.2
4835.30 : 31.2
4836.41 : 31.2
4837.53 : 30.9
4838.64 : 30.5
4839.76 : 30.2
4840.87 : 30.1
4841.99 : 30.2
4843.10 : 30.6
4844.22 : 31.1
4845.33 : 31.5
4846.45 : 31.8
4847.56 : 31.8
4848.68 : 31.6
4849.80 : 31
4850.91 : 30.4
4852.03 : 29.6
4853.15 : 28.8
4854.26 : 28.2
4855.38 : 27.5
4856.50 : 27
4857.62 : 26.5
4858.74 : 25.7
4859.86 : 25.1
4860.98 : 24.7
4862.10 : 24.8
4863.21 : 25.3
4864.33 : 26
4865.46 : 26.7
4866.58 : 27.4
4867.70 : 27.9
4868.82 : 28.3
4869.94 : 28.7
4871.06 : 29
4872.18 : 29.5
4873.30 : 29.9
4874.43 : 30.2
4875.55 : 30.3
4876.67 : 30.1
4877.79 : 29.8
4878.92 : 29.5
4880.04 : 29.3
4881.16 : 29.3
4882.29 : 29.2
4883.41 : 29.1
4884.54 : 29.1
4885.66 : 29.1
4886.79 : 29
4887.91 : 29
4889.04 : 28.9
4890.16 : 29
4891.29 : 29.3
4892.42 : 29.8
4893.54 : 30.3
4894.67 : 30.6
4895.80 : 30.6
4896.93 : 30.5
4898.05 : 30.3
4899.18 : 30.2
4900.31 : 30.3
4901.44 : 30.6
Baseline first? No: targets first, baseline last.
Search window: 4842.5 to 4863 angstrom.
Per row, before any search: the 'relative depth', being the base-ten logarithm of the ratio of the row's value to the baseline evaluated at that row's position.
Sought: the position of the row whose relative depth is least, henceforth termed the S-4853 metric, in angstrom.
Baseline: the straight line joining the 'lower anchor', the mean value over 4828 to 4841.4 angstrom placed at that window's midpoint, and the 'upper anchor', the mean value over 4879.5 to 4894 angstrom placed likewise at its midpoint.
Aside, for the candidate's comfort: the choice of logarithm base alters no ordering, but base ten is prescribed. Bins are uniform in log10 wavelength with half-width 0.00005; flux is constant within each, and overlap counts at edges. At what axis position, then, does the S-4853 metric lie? 4860.98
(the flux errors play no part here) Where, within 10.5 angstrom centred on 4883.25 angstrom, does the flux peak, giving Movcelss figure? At 4878.92 angstrom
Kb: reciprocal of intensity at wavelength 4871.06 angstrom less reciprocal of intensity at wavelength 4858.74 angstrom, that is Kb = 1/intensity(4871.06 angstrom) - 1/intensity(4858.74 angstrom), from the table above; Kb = -0.0044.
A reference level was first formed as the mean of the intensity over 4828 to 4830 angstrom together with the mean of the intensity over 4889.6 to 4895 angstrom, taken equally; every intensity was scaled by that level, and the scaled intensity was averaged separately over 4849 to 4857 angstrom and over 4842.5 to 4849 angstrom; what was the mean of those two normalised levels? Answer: 0.99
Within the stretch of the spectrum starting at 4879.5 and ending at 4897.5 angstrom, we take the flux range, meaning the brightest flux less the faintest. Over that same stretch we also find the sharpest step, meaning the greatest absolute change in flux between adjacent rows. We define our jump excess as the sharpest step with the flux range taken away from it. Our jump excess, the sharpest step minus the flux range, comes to -1.2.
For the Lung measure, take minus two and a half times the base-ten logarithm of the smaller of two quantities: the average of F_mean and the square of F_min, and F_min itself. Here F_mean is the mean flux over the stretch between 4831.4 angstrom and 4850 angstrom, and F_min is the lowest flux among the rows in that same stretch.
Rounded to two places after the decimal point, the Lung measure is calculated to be -3.70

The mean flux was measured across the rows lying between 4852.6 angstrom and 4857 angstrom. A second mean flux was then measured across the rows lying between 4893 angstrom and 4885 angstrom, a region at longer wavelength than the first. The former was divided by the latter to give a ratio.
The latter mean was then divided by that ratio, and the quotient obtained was 30.5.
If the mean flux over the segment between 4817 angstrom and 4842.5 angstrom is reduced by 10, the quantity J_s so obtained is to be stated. 20.6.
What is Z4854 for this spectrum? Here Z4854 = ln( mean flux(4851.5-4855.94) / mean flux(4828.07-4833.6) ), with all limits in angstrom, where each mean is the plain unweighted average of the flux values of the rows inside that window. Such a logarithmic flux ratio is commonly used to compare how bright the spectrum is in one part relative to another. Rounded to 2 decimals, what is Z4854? -0.09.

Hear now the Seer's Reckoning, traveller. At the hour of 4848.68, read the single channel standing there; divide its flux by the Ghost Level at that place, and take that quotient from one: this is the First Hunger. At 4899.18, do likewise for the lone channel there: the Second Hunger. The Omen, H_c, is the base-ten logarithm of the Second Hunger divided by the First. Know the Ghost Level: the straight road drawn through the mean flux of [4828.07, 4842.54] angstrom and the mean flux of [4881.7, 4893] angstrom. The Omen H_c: 0.11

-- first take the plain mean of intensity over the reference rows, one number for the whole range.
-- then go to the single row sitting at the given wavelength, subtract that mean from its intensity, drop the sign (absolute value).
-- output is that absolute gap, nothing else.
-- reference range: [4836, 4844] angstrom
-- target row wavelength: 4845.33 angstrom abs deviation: 1.0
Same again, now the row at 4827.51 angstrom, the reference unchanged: 0.3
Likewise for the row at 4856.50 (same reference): 3.5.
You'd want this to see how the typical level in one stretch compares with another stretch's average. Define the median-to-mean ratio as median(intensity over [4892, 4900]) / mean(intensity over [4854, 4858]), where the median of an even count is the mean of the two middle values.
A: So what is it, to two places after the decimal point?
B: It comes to 1.11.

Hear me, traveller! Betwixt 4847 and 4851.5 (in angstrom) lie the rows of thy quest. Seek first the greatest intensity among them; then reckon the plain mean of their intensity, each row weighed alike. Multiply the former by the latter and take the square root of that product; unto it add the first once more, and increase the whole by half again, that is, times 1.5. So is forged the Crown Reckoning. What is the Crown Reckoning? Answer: 95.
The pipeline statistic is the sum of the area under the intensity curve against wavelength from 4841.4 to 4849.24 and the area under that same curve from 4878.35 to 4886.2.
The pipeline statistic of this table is 474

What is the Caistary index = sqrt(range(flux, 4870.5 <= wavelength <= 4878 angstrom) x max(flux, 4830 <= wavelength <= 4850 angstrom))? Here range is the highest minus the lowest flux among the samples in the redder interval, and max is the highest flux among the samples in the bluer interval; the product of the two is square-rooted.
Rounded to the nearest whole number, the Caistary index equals 6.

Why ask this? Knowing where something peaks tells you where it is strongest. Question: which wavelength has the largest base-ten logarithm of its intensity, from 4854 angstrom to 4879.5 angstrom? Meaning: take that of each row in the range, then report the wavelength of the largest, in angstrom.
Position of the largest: 4875.55 angstrom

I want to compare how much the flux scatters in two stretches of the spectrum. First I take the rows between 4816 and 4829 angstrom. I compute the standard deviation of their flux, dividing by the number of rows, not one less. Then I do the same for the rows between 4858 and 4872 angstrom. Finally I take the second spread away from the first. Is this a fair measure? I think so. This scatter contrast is -1.2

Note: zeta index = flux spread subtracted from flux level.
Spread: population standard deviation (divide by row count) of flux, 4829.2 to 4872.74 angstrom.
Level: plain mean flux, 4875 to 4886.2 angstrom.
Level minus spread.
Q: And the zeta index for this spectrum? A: 27.3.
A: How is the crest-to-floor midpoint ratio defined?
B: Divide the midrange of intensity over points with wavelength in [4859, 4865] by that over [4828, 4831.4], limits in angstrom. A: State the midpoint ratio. 0.82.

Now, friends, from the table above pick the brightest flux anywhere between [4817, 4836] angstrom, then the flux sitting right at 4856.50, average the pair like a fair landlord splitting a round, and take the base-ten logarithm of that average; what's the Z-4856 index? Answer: 1.464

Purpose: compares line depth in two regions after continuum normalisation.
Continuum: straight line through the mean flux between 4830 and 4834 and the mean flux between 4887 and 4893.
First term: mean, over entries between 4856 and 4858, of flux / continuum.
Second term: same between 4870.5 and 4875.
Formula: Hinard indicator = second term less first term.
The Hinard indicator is 0.113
